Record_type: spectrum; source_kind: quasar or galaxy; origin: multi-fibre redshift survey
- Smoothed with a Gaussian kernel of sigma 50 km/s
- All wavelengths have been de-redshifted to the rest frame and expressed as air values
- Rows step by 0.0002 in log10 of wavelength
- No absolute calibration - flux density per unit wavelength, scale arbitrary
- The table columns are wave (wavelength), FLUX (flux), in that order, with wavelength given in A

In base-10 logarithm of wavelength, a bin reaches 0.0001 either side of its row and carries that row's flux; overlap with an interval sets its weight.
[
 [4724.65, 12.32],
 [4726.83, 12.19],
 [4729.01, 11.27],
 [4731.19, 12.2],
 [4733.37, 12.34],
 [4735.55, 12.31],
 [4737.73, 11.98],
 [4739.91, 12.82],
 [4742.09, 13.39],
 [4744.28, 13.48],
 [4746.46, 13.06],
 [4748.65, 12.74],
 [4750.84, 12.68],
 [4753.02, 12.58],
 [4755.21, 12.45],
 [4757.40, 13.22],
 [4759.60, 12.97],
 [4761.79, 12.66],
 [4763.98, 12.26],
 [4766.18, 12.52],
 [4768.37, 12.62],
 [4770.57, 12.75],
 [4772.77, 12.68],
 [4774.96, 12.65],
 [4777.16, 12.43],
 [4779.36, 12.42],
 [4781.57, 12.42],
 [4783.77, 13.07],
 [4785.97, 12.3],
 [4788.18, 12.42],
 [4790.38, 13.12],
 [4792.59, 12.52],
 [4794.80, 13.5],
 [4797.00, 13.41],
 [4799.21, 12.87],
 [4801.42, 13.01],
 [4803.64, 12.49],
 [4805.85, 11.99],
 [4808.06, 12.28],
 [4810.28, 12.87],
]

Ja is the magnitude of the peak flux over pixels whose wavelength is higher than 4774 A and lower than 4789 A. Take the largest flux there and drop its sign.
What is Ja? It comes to 13.1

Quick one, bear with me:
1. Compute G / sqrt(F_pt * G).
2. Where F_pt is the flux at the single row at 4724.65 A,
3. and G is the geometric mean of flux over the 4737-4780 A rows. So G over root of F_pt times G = 1.02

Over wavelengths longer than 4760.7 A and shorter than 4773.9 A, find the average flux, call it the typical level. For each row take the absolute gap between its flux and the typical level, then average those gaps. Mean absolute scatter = 0.128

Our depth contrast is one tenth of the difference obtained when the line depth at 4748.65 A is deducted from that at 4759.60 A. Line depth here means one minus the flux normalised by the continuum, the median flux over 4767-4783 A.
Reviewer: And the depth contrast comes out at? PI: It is -0.0018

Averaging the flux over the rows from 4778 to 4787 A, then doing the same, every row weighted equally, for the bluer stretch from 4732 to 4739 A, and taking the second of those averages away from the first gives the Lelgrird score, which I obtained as 0.3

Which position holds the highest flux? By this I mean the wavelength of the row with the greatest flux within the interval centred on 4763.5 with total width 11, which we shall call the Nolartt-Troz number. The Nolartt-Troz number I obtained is 4759.60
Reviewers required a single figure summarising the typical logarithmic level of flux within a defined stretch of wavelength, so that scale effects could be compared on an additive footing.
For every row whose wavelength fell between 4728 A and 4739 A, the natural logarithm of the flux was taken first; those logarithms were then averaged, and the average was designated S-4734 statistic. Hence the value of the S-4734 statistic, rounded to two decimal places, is 2.49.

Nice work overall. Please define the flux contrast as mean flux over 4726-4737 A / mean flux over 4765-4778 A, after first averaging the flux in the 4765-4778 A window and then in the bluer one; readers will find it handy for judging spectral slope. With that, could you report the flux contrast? 0.96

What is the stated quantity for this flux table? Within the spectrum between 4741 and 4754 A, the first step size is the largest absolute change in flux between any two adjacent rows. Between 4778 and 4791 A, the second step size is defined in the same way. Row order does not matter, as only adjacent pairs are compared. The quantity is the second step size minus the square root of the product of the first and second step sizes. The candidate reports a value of 0.20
